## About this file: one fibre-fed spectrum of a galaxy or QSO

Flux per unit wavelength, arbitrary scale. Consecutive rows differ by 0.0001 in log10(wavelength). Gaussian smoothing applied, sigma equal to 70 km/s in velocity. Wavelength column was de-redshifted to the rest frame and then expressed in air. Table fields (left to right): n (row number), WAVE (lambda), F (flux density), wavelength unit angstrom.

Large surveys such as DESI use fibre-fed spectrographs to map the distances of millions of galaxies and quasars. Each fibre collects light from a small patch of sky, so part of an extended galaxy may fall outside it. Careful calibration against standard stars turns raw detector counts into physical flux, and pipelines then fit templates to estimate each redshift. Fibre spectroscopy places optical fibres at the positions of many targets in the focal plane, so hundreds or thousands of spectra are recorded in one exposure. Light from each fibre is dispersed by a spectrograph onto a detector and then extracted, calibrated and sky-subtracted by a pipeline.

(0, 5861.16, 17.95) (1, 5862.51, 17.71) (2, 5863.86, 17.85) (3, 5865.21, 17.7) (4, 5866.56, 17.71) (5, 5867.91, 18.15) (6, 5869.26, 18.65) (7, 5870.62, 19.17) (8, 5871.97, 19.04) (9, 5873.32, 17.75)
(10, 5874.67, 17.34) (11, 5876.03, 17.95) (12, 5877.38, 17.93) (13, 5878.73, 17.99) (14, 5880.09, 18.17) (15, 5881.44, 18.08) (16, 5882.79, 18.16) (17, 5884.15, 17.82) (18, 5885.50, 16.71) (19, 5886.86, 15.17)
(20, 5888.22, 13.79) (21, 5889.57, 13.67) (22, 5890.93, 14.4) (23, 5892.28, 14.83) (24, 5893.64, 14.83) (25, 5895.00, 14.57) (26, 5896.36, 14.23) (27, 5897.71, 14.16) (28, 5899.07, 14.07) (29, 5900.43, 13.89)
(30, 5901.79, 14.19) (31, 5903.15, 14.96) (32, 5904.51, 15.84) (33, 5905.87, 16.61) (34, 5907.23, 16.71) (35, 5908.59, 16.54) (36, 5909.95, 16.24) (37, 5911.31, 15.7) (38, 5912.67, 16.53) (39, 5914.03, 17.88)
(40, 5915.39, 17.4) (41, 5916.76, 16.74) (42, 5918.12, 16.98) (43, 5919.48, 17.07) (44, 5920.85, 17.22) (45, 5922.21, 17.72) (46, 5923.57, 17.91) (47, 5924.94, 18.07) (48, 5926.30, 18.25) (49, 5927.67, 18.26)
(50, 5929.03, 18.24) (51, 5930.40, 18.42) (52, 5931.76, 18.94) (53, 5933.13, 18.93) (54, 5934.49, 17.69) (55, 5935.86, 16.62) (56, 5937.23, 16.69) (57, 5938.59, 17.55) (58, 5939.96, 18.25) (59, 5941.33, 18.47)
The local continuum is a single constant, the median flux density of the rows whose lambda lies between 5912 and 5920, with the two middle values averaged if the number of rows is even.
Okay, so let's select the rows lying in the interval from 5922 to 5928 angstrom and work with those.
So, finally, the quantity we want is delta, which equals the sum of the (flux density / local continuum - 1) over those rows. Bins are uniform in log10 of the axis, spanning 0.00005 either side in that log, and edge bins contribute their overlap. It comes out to 0.30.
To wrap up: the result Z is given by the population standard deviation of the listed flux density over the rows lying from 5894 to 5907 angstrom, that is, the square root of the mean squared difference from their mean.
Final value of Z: 0.87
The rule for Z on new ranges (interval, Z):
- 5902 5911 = 0.61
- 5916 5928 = 0.55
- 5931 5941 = 0.88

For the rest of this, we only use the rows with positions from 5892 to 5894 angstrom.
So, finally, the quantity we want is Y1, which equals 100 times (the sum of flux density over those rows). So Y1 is 2966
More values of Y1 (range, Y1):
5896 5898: 2839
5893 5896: 2940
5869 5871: 3782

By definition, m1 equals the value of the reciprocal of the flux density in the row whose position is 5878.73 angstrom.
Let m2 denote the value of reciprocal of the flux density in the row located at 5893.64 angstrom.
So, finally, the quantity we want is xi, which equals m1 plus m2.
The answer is 0.123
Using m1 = 0.056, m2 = 0.0674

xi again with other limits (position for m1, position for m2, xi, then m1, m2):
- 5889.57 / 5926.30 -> 0.128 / 0.073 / 0.0548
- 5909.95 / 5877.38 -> 0.117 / 0.062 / 0.0558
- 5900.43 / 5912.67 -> 0.132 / 0.072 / 0.0605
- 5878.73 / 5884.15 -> 0.112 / 0.056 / 0.0561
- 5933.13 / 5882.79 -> 0.108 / 0.053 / 0.0551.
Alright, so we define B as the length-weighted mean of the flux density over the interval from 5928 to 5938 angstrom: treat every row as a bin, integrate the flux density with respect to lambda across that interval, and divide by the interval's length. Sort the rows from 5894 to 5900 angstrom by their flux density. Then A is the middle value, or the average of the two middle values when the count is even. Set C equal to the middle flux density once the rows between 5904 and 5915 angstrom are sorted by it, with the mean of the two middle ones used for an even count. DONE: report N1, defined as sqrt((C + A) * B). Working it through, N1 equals 23.5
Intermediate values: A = 14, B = 18.0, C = 16.5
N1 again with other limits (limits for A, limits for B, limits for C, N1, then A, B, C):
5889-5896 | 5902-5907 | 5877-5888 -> 22.6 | 15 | 15.7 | 18.0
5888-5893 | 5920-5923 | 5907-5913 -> 23.1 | 14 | 17.5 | 16.5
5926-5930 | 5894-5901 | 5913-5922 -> 22.4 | 18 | 14.2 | 17.1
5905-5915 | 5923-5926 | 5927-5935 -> 25.1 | 17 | 18.0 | 18.3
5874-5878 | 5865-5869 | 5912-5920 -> 25.1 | 18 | 18.0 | 17.0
